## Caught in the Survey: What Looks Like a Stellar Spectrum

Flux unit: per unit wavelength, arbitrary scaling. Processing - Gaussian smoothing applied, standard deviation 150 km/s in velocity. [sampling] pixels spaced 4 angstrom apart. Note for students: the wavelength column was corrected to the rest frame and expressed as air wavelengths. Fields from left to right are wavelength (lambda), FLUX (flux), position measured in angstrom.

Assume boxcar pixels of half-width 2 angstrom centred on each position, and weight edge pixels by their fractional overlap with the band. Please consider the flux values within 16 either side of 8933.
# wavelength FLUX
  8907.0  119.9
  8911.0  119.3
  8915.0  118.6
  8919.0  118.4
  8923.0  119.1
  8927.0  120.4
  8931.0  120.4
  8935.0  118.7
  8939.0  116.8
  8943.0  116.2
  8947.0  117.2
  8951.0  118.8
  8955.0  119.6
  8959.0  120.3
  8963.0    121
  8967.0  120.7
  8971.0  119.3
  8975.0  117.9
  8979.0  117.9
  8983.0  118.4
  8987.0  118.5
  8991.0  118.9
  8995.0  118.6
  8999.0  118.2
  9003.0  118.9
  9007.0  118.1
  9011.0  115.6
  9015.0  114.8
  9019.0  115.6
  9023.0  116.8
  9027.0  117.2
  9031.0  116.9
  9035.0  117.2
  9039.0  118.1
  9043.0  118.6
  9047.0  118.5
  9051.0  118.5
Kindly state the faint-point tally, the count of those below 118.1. 3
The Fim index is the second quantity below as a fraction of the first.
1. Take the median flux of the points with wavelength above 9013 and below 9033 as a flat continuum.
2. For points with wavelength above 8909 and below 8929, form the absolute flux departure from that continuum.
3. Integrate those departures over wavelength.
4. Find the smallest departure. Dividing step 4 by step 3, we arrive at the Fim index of 0.034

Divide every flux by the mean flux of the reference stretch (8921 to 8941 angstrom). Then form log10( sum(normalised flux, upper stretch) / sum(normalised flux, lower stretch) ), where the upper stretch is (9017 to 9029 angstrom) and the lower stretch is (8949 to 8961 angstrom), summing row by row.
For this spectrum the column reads -0.011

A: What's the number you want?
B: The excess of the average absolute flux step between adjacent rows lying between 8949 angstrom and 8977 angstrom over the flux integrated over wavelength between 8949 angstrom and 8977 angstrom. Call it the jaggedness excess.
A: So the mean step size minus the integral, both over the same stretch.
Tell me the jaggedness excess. -3350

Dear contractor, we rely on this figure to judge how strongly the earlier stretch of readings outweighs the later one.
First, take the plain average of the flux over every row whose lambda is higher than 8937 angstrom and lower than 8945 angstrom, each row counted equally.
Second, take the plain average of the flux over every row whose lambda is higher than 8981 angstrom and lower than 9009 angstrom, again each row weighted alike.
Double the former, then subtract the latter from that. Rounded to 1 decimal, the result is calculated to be 114.5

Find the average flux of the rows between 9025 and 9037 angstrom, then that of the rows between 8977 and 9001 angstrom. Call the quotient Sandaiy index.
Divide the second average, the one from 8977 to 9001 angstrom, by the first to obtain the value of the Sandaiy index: 1.01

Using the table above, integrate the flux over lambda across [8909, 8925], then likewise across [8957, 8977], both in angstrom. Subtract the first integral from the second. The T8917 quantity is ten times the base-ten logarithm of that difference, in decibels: 26.9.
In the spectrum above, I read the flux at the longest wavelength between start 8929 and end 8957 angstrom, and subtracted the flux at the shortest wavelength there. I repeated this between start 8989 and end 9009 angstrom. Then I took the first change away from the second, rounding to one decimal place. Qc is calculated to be 0.0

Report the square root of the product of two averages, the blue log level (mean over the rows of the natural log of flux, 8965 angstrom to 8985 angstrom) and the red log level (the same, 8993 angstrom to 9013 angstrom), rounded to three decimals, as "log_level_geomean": 4.774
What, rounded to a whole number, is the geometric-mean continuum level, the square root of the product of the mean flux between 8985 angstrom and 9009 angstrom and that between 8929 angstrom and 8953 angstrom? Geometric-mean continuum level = 118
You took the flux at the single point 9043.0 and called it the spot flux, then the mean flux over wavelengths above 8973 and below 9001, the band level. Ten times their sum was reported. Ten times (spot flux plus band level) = 2369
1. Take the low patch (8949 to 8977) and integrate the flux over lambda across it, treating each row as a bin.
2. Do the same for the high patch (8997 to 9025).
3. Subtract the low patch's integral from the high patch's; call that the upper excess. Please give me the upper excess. -78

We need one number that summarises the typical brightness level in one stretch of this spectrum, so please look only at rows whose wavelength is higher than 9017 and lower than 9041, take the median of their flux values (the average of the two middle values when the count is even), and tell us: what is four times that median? 468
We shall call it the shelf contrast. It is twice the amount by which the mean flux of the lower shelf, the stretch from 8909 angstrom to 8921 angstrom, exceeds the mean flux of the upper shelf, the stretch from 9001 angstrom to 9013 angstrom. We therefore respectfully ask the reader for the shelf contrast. 2.5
